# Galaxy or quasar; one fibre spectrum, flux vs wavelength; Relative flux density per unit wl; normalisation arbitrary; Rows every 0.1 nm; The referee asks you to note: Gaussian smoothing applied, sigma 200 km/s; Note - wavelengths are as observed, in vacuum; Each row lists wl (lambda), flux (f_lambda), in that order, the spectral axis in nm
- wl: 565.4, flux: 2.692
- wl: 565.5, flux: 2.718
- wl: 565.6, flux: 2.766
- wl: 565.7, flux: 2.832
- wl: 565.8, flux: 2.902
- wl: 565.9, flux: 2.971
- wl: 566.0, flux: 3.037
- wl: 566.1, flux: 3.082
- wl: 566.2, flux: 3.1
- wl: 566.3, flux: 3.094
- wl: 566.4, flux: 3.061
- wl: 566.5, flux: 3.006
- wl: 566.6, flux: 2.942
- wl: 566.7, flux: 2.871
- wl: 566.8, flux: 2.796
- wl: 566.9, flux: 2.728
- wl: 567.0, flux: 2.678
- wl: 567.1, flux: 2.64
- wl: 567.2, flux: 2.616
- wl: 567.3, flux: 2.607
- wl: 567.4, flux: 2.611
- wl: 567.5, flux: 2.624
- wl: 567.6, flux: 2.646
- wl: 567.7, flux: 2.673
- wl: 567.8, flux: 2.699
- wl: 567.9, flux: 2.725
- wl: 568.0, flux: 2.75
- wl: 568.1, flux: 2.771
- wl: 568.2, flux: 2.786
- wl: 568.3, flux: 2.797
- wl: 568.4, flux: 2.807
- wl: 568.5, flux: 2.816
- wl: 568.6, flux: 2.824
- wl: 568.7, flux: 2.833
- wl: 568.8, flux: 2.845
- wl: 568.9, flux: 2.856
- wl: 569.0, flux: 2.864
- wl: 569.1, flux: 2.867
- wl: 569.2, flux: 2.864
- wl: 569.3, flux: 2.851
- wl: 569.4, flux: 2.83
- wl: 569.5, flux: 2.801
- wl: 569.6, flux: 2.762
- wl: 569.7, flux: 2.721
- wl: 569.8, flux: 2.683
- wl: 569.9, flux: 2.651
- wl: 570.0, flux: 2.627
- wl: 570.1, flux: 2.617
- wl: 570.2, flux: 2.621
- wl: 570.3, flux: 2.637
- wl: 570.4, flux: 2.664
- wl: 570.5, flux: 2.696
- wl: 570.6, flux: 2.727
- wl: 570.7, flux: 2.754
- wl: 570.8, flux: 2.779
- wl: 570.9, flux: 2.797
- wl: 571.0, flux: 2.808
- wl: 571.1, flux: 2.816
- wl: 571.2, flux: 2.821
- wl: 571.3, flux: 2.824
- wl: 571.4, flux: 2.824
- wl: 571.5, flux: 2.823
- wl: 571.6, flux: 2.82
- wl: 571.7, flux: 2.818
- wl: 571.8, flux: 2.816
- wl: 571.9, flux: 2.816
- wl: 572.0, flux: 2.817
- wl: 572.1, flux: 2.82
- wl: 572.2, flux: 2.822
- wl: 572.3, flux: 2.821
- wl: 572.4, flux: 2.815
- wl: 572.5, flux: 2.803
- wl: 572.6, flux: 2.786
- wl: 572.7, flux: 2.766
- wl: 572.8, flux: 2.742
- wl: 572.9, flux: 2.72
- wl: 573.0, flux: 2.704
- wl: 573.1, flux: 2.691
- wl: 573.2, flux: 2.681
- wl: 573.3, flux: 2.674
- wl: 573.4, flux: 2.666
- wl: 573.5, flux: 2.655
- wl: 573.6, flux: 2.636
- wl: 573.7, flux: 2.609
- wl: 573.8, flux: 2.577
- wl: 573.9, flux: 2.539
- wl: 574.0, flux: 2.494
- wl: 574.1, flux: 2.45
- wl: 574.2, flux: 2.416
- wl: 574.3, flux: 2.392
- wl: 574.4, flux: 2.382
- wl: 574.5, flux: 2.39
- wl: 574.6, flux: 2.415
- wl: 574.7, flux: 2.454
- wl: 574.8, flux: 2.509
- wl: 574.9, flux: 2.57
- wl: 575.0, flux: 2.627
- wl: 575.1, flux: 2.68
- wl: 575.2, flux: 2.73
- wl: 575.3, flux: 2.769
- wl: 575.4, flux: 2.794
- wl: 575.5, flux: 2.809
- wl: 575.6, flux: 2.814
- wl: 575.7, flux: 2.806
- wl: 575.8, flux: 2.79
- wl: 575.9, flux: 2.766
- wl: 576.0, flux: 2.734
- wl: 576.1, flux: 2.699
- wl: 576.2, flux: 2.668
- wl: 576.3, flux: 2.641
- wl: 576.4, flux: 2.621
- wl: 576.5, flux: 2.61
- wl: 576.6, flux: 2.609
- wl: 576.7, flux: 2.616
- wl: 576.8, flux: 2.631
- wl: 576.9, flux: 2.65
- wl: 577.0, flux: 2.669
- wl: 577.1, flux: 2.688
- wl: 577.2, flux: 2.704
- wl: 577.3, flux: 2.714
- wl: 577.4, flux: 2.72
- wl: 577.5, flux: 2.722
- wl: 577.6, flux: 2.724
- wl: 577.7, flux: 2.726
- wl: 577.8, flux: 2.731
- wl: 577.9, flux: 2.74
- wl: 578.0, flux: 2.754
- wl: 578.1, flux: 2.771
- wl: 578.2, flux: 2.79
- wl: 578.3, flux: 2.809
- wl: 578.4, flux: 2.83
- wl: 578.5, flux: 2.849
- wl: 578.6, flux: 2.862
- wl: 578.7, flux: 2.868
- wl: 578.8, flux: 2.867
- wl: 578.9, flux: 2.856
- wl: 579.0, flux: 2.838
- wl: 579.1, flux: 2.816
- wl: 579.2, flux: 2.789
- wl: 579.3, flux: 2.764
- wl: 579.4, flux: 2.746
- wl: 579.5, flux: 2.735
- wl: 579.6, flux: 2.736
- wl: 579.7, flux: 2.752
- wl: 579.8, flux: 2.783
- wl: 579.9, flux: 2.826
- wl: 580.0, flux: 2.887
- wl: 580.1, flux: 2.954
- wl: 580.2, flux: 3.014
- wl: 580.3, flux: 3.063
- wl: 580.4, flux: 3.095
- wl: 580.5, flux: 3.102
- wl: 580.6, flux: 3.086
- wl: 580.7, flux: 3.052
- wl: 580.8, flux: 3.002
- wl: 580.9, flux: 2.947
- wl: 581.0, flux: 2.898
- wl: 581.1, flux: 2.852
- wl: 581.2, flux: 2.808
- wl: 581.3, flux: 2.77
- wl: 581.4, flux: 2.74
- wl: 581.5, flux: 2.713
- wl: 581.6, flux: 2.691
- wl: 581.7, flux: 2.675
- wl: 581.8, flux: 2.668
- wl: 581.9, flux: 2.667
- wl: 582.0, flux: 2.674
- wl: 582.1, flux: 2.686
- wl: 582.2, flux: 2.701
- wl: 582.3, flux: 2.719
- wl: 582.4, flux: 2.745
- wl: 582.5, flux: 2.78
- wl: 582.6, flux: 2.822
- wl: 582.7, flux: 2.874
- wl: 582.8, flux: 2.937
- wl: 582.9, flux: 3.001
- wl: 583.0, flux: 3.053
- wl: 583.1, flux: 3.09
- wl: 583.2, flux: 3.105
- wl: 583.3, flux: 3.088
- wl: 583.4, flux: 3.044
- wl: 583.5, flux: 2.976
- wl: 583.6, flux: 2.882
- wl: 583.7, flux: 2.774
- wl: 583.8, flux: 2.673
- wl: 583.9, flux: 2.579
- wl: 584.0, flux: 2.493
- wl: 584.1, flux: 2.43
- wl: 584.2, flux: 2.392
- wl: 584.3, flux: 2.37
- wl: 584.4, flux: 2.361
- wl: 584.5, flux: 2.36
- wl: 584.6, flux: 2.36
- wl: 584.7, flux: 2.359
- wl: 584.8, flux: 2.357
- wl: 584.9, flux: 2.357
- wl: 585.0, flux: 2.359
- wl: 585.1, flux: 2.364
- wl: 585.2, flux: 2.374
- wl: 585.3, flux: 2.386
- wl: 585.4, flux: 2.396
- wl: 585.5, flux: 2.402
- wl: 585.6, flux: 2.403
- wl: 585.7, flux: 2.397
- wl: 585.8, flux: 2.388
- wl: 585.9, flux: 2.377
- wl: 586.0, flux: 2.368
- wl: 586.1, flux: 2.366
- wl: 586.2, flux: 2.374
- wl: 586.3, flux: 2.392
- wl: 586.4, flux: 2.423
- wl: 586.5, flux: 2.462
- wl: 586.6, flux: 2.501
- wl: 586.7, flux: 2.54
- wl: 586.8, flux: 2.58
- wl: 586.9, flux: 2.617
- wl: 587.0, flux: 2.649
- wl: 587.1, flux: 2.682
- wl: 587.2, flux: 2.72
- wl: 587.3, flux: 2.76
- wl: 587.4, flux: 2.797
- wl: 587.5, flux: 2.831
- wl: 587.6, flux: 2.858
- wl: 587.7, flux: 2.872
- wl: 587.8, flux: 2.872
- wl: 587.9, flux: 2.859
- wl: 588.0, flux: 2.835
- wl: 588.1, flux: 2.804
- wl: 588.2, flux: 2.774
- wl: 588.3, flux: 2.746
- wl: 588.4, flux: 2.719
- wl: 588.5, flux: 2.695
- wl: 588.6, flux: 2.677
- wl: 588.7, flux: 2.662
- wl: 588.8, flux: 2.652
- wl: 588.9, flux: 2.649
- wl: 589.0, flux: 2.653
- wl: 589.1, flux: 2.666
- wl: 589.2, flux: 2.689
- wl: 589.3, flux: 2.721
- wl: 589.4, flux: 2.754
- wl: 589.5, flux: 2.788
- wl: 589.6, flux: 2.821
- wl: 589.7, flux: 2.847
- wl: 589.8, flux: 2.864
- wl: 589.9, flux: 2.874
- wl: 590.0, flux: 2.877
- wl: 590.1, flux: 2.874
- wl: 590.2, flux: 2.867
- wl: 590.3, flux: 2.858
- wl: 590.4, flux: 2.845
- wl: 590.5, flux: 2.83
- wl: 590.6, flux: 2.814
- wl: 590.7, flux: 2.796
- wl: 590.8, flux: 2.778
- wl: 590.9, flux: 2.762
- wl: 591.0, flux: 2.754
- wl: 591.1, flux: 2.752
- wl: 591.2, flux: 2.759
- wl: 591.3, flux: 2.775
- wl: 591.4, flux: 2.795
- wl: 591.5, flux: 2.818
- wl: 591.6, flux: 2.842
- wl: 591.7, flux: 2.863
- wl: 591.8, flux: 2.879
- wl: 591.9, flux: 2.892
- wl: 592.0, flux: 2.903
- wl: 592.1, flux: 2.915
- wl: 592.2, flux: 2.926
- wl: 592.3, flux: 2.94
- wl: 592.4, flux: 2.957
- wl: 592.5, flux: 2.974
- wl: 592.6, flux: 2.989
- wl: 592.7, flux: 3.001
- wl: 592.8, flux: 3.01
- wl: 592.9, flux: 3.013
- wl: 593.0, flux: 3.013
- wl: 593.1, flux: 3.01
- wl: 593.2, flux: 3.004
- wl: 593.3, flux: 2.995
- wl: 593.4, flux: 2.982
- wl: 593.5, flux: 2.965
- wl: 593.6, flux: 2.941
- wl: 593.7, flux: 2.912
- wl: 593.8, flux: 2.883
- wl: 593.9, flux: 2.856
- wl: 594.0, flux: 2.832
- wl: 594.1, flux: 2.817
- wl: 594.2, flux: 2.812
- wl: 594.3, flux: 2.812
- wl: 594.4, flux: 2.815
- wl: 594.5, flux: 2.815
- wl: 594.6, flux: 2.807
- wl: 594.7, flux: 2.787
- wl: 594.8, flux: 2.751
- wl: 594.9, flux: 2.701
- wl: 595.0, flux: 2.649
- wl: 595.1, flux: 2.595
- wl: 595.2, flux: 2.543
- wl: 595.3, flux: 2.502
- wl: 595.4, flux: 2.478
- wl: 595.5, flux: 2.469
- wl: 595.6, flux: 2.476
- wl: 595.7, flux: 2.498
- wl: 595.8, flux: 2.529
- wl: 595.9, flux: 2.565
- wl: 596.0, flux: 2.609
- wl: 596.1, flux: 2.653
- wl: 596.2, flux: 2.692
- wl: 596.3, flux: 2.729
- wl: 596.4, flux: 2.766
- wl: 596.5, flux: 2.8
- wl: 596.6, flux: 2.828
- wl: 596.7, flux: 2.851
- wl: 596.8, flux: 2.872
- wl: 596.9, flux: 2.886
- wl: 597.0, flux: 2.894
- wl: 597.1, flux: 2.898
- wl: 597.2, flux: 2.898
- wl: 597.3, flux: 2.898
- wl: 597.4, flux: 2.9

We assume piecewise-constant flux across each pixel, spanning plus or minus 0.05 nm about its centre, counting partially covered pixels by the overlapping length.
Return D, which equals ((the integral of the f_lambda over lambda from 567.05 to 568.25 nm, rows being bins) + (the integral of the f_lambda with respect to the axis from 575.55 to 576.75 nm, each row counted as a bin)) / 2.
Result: 3.23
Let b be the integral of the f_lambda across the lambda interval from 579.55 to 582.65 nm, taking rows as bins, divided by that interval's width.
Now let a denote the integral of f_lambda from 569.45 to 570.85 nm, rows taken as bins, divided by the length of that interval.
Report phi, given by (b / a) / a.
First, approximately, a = 2.70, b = 2.84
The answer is 0.39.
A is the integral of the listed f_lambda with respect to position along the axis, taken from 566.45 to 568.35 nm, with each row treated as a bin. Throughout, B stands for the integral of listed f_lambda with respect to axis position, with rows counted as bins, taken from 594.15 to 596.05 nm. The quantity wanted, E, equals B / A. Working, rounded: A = 5.20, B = 5.0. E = 0.97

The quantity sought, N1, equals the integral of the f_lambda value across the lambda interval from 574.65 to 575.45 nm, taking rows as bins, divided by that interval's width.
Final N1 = 2.64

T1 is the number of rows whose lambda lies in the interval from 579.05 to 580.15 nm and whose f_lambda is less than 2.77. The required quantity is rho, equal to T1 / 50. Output 0.10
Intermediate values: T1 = 5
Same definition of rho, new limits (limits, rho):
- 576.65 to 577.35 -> 0.14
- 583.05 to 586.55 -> 0.56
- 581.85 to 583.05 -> 0.12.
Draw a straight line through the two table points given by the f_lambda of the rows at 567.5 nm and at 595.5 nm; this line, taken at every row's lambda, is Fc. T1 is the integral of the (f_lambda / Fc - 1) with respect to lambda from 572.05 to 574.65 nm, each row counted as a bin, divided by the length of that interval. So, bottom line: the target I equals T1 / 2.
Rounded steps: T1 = 0.02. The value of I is 0.008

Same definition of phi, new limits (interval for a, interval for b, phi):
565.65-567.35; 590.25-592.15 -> 0.34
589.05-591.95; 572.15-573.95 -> 0.34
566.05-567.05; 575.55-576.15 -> 0.32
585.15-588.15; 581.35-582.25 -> 0.41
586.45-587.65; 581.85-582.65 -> 0.38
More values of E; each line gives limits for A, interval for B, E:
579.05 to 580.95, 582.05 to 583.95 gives 0.99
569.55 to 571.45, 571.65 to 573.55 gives 1.01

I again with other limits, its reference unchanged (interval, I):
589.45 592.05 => 0.067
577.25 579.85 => 0.042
